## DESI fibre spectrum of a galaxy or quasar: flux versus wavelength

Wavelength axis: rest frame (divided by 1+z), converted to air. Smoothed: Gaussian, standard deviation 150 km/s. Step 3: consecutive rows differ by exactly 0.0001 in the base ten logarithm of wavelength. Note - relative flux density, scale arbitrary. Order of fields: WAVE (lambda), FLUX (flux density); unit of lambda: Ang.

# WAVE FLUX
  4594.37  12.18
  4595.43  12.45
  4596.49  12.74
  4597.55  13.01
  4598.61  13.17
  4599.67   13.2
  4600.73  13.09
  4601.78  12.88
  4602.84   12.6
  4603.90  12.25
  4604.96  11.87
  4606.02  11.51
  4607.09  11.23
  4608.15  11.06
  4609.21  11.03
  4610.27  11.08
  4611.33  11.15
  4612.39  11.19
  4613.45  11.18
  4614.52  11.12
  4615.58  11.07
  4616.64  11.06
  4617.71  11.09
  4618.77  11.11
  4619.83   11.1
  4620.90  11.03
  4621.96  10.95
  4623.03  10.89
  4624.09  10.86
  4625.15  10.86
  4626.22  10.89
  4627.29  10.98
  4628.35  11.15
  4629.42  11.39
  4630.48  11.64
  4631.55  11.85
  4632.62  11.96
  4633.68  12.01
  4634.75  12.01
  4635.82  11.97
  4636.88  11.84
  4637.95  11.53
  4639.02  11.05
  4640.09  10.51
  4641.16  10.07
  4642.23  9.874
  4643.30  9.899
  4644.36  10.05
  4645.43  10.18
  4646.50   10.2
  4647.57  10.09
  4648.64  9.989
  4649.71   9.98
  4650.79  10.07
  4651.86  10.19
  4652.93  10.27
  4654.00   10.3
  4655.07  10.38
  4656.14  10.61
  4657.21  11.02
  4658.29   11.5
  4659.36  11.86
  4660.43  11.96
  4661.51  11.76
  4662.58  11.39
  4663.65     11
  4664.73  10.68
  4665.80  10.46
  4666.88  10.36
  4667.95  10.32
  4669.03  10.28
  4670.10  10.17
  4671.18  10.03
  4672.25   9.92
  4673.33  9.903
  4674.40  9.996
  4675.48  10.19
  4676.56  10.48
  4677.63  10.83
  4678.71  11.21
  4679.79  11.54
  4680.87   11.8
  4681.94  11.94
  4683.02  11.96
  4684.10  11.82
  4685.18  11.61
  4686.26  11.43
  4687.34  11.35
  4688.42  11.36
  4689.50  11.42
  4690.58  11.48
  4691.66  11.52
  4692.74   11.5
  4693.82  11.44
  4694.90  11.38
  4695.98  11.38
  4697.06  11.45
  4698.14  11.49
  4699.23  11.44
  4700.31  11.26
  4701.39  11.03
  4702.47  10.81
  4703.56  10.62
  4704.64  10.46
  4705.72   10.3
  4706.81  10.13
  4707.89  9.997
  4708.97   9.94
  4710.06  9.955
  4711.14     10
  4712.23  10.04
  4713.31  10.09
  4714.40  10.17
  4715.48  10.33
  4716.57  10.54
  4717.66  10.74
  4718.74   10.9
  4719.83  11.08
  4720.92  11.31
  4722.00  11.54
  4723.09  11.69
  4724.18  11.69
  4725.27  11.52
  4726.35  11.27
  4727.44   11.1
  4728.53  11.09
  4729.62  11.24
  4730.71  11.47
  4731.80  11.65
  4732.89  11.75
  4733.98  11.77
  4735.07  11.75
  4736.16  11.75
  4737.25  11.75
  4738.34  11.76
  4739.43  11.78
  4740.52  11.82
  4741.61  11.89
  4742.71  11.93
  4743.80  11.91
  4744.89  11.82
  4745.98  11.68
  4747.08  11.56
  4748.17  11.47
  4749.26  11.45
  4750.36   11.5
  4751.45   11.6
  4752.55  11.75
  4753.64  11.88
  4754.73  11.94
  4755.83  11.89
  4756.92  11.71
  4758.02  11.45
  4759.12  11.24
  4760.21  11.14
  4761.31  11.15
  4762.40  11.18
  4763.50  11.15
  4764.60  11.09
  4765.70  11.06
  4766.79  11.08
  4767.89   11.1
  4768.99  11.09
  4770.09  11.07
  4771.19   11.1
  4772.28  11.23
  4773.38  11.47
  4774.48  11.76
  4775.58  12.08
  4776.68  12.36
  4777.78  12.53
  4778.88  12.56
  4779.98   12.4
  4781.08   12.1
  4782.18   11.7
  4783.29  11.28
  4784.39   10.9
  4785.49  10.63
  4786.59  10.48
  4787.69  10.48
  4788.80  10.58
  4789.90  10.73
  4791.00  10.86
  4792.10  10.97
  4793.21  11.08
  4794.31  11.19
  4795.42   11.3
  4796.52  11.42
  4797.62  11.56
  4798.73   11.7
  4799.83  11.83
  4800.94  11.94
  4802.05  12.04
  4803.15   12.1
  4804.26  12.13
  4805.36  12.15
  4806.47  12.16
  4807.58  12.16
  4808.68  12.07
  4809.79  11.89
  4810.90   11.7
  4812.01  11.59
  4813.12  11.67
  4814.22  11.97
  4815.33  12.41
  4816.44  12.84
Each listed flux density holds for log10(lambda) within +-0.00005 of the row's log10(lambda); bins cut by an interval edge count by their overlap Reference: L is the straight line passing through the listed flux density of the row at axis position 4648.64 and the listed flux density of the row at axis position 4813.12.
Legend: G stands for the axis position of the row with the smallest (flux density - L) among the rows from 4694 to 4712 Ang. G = 4708.97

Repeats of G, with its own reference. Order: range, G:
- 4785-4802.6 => 4787.69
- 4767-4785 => 4784.39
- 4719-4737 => 4728.53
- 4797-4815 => 4812.01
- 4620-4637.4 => 4625.15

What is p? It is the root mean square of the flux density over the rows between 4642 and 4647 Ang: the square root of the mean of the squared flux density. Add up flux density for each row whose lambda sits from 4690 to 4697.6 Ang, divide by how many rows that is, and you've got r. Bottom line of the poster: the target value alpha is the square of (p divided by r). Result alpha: 0.77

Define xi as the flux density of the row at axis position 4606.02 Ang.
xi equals 11.51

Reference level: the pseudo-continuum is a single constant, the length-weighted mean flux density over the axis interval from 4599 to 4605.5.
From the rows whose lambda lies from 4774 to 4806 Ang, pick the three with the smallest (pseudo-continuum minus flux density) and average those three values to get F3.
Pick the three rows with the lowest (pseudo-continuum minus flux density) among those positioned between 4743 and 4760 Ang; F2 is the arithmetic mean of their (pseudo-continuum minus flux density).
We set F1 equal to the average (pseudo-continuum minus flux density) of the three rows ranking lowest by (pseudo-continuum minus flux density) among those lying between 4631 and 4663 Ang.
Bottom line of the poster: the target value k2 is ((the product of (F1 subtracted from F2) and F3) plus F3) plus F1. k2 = 0.9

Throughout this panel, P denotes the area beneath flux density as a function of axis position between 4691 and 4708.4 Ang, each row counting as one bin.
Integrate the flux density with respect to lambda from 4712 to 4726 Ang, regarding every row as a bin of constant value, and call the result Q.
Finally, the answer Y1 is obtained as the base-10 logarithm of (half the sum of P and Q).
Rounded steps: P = 192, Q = 153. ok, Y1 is 2.24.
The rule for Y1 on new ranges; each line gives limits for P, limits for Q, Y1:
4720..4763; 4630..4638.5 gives 2.48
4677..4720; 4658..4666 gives 2.45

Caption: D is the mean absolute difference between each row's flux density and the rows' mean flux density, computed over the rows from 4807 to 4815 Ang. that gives 0.18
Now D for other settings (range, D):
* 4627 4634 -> 0.34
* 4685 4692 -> 0.07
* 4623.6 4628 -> 0.04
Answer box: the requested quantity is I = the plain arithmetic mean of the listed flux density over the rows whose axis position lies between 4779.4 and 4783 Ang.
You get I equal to 12.07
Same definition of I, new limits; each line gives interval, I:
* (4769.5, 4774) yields 11.22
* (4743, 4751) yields 11.63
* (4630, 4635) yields 11.89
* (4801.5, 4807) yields 12.12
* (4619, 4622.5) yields 11.03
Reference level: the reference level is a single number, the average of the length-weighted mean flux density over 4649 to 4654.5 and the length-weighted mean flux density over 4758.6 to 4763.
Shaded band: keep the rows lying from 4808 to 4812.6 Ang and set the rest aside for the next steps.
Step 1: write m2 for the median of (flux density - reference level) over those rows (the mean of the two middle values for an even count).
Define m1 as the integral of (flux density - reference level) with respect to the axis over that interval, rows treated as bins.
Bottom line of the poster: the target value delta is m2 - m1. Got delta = -4.2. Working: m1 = 5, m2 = 1.1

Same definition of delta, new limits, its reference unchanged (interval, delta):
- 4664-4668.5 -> 0.6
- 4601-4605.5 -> -6.2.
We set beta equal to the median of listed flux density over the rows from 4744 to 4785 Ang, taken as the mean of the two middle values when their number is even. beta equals 11.5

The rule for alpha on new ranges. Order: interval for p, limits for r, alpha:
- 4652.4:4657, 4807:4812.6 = 0.76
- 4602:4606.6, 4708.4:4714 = 1.45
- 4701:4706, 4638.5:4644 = 1.07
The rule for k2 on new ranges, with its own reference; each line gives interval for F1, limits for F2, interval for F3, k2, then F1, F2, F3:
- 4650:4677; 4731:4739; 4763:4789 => 1.0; 0.81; 0.91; 0.2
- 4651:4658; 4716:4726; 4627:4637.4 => 2.0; 2.00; 1.03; 0.7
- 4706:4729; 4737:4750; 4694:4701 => 1.9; 1.03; 0.76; 1.2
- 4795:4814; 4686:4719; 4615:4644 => 1.6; 0.52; 1.17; 0.7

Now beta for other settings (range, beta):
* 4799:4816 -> 12.0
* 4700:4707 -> 10.6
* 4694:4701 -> 11.4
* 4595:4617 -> 11.5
